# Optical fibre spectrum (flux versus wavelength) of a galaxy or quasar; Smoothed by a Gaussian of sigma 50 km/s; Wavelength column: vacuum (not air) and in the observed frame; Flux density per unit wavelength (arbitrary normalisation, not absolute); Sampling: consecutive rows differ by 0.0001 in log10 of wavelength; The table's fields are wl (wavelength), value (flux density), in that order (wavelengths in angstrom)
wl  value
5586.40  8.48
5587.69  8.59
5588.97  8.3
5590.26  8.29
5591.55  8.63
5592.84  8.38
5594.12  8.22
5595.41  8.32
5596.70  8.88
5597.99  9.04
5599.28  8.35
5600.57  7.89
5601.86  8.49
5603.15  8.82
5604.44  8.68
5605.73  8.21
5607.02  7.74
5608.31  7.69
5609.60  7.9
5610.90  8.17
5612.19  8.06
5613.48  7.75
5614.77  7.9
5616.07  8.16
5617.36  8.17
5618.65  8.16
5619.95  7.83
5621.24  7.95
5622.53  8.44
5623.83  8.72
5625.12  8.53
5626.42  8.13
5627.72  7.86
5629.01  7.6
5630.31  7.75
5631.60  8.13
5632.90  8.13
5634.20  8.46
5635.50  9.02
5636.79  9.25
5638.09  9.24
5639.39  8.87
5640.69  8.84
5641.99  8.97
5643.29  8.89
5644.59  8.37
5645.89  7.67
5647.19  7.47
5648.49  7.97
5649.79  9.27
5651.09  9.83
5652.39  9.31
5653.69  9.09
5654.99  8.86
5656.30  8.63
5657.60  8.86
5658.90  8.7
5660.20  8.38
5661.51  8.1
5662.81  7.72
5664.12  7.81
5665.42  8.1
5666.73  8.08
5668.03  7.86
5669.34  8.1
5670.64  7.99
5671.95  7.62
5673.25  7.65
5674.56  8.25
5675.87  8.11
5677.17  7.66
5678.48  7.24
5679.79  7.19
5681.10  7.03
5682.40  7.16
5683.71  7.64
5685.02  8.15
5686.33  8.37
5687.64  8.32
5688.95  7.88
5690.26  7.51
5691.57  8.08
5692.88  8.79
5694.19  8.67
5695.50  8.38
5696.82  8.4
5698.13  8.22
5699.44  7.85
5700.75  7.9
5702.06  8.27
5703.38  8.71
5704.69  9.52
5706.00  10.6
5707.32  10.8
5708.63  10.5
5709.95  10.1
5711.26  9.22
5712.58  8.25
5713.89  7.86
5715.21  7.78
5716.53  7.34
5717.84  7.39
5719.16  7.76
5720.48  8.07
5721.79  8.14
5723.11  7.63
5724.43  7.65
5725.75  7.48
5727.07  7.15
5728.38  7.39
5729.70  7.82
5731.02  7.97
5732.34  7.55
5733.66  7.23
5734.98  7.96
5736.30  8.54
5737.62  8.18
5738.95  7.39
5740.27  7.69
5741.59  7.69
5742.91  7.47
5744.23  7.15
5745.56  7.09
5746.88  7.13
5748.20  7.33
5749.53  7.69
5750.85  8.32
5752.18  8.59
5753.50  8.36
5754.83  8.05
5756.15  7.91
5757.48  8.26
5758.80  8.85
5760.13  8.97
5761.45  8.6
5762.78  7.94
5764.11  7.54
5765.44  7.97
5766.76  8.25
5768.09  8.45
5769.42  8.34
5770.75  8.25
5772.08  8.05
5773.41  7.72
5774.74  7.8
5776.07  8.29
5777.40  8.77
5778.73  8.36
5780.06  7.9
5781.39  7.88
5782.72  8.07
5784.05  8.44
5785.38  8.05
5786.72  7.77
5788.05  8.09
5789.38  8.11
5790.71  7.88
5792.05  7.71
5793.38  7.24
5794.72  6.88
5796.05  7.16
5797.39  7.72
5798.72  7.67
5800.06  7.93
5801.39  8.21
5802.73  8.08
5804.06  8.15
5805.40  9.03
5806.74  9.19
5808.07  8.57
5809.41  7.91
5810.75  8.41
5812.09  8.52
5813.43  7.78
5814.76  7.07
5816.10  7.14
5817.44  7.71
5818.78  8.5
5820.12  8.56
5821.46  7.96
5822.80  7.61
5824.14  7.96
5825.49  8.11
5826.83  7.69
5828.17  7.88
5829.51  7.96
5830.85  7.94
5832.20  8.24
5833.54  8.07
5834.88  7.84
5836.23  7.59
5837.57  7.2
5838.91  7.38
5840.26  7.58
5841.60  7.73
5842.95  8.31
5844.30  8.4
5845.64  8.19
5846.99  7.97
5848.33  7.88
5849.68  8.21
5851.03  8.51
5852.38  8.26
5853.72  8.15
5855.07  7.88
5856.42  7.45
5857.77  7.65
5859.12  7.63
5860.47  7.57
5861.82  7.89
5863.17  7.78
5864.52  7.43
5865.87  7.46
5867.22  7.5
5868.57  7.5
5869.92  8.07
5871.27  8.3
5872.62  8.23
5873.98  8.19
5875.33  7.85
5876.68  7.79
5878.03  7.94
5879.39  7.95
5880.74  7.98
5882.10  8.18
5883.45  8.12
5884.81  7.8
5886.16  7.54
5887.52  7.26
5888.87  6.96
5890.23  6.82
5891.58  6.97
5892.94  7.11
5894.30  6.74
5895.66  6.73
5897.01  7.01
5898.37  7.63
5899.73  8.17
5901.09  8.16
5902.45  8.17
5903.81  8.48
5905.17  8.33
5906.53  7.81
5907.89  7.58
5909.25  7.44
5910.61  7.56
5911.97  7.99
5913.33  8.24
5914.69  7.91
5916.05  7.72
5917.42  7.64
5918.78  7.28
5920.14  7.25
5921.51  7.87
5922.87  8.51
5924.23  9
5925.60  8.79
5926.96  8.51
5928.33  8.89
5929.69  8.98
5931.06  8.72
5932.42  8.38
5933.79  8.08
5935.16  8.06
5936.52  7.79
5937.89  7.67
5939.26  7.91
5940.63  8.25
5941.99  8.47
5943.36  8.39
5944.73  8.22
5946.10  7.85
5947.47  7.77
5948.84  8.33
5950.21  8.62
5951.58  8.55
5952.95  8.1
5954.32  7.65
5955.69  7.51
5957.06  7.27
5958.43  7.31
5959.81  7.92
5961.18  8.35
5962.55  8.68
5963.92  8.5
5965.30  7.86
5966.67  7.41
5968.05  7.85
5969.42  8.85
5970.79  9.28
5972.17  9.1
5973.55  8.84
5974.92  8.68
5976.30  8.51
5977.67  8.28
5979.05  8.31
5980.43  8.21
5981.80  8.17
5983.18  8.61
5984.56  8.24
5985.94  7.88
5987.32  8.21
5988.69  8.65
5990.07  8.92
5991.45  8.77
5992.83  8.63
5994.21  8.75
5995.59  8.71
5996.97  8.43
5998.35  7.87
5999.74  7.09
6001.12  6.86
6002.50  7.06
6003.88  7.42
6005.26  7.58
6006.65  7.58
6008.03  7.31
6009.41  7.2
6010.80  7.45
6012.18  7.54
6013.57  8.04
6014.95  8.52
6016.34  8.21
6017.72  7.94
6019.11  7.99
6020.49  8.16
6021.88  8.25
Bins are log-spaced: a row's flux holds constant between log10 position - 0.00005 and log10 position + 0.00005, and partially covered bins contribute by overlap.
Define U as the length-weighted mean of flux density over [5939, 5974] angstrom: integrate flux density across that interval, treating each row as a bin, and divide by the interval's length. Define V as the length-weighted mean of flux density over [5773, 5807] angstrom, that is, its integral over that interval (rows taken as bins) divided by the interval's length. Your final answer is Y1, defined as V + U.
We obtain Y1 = 16.18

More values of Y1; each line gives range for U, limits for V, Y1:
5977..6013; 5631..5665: 16.59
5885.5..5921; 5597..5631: 15.72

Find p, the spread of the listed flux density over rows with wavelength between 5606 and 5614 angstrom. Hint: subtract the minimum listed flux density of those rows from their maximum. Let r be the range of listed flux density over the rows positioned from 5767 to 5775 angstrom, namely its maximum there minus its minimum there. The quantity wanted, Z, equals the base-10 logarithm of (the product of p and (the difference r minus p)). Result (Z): -0.9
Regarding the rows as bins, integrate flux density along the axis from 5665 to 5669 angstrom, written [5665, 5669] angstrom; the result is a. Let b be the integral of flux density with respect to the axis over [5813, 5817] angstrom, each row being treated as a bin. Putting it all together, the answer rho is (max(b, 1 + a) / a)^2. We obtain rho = 1.06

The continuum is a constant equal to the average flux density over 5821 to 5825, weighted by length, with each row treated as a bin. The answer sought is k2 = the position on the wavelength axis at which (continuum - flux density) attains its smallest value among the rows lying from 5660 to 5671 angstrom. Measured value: 5660.20 angstrom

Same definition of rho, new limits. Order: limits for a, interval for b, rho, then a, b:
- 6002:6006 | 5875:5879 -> 1.14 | 29.5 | 31.5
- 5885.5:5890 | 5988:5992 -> 1.18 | 32.4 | 35.2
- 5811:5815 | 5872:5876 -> 1.06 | 31.8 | 32.3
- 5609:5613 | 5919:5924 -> 1.53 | 32.1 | 39.6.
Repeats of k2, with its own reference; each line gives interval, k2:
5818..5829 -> 5820.12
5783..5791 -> 5784.05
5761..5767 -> 5761.45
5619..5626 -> 5623.83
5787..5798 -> 5789.38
